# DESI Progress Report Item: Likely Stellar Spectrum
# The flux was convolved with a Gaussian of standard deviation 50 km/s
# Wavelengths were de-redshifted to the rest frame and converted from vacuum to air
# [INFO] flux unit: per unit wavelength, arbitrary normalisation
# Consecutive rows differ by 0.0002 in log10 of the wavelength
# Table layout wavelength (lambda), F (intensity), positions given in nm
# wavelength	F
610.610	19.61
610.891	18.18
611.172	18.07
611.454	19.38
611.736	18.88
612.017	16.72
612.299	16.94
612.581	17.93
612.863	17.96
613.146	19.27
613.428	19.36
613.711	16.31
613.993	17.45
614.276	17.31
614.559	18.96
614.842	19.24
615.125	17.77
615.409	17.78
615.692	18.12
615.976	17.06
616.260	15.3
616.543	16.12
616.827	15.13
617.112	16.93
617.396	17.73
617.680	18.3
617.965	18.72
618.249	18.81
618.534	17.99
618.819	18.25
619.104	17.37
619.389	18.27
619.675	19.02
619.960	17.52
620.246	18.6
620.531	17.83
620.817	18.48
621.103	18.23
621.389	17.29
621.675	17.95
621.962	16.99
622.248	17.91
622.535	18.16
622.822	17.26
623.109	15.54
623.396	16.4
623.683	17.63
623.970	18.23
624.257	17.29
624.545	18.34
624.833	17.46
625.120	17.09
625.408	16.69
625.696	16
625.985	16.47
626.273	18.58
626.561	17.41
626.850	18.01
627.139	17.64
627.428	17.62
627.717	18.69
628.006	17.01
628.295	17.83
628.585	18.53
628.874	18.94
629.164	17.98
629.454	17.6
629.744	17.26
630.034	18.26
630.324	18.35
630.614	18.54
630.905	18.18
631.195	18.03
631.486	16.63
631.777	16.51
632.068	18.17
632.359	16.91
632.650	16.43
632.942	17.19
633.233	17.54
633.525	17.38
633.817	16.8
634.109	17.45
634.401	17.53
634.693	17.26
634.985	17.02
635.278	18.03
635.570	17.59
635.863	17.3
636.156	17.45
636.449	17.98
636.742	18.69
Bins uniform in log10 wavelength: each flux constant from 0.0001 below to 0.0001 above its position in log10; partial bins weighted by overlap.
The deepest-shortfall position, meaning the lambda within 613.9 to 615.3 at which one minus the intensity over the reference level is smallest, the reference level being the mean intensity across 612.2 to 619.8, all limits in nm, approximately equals 614.842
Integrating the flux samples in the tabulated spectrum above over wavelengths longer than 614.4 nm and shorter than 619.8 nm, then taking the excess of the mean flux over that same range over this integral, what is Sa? -78.0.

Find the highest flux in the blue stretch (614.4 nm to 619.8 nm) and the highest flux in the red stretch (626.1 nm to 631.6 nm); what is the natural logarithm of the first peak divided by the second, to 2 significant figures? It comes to 0.016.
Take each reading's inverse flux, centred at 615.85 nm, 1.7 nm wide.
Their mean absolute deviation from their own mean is 0.0032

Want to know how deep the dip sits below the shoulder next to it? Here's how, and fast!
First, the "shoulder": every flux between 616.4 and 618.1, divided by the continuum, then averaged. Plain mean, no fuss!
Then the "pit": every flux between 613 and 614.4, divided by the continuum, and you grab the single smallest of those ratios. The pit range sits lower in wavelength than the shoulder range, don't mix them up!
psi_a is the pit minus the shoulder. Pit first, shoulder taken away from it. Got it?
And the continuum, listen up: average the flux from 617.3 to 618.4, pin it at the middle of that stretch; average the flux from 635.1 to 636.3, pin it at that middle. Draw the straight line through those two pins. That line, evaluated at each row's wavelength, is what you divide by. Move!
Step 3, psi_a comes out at -0.053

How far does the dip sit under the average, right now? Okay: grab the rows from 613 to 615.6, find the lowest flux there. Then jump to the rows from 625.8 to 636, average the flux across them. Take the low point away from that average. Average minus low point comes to 1.3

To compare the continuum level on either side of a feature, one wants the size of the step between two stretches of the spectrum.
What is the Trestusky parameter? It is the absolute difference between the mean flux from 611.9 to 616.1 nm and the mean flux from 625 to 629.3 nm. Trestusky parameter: 0.25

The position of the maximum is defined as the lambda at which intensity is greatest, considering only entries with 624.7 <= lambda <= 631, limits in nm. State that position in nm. 628.874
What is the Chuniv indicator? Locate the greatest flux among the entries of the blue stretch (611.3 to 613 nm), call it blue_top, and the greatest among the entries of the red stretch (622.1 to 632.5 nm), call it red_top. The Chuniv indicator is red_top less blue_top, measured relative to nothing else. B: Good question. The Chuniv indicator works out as -0.44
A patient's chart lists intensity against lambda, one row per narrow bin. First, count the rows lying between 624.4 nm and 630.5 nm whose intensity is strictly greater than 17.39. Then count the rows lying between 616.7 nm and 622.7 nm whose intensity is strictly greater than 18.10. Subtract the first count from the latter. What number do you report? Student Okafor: -5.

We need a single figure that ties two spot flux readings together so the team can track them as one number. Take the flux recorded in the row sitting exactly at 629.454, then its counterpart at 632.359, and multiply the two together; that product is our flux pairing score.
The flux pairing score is 298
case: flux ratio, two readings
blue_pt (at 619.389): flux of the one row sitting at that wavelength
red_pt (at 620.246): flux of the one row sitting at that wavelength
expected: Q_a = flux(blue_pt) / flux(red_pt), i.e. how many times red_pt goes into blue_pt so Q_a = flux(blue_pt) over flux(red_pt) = 0.98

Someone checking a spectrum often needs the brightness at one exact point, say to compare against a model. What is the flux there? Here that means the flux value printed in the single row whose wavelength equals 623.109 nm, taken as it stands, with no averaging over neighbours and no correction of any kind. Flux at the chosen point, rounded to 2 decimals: 15.54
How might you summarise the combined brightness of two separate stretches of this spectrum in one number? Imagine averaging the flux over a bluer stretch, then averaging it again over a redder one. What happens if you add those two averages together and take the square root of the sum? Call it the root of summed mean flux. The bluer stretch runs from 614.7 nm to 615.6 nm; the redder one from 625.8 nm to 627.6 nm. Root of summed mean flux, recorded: 5.99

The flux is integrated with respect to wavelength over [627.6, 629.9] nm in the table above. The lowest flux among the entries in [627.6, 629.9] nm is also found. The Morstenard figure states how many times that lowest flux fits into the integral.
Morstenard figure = 2.4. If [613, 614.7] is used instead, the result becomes 1.9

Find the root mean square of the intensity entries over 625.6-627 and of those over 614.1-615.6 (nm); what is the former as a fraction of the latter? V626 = 0.950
